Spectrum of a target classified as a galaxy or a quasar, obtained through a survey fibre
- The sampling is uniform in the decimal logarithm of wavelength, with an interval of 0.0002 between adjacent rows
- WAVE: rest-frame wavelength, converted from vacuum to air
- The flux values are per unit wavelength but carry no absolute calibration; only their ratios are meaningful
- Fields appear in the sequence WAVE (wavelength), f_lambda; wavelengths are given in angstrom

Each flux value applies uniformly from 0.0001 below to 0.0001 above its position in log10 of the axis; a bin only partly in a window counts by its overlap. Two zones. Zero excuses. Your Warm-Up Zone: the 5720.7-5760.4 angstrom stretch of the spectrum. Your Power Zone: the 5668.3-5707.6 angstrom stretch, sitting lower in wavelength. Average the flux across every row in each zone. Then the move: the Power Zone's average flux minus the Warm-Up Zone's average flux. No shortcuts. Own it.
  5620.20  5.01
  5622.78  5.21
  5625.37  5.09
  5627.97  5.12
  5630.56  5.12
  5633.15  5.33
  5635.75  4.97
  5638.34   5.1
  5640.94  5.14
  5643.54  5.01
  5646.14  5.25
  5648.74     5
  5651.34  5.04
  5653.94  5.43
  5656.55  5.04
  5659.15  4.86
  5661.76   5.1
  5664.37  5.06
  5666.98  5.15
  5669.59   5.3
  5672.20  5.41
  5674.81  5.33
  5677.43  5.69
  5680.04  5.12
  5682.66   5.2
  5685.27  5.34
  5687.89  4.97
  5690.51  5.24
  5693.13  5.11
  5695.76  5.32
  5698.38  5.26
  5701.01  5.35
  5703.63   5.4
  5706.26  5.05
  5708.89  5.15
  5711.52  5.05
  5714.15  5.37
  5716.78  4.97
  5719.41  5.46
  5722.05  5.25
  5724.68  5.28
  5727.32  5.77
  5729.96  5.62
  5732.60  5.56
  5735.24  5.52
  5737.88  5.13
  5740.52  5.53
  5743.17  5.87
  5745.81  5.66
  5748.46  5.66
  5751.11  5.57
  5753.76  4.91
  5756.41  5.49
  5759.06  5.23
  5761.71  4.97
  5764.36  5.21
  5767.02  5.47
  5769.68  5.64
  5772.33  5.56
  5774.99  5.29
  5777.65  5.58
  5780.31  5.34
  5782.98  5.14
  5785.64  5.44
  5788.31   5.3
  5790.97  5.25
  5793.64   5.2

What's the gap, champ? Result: -0.20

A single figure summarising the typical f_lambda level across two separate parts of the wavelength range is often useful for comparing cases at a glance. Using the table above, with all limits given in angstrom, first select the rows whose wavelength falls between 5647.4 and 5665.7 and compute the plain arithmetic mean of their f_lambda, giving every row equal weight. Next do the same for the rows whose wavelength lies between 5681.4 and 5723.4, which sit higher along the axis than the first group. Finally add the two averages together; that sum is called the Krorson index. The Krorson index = 10.3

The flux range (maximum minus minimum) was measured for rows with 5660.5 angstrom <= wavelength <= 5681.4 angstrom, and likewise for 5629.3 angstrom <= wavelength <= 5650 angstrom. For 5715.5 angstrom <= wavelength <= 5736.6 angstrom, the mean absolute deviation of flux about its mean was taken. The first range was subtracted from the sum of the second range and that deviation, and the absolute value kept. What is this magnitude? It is 0.07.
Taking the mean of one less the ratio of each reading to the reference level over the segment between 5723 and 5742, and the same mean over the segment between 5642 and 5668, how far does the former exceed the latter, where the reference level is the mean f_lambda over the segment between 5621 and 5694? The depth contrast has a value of -0.076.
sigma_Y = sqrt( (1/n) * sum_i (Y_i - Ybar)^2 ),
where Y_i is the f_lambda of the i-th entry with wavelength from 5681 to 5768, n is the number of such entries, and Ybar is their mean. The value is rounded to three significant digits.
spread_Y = 0.243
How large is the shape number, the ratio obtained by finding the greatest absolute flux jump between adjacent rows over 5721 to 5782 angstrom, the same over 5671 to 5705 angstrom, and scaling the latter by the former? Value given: 0.86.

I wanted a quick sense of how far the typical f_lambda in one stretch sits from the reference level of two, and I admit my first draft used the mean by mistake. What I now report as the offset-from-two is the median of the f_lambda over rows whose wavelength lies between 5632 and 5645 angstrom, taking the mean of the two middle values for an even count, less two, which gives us 3.10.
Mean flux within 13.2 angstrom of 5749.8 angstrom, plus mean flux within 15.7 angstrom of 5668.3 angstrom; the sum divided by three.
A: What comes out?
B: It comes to 3.54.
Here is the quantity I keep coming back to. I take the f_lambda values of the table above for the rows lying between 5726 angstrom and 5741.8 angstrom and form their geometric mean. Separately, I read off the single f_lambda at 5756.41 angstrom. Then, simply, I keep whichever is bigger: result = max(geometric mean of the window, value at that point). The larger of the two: 5.52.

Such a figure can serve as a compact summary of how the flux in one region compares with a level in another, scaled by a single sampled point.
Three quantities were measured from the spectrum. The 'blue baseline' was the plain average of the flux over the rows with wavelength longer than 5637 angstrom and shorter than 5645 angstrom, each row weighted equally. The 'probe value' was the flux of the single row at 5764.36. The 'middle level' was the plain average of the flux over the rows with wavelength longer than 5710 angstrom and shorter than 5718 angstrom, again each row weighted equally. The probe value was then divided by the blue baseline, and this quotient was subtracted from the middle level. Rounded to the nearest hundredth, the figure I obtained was 4.11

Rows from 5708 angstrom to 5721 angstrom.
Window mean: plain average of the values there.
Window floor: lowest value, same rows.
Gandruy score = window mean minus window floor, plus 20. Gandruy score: 20.2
